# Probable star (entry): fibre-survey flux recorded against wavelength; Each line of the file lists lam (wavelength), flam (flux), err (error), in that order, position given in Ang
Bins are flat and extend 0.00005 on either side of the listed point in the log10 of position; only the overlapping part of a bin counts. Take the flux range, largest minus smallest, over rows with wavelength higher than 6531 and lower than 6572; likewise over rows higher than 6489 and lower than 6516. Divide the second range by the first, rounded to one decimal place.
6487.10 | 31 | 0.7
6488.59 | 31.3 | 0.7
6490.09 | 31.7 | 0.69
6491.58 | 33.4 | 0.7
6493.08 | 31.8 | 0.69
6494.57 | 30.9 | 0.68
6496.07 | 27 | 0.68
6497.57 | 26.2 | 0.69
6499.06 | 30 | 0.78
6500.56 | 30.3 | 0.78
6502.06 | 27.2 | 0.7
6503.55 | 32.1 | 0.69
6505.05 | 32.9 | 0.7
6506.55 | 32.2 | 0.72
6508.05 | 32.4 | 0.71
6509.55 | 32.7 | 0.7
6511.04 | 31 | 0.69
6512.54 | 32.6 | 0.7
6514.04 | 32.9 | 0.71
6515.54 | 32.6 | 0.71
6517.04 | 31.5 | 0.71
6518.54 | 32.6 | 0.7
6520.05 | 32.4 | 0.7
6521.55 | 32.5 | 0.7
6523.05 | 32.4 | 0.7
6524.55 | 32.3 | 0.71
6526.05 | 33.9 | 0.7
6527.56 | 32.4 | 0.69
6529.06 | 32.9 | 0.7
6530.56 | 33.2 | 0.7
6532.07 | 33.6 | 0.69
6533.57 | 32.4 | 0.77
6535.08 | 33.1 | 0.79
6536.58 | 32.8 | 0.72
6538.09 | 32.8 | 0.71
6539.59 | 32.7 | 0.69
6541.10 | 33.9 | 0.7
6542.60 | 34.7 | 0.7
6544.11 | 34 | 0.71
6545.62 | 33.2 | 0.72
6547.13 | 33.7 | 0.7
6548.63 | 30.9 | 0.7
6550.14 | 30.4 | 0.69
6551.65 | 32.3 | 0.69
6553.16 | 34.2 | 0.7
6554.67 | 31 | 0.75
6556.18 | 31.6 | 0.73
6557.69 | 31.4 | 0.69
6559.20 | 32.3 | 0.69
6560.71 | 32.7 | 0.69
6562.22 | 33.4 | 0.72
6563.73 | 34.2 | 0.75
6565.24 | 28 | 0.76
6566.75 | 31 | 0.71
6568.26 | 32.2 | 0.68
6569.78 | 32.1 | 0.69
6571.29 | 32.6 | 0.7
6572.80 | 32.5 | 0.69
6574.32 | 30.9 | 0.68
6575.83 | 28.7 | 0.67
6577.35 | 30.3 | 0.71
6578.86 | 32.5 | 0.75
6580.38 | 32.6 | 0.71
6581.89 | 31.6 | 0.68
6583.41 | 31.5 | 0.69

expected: 1.1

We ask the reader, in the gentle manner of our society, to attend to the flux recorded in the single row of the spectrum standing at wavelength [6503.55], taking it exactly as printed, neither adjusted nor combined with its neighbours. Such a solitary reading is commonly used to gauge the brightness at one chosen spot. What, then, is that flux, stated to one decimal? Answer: 32.1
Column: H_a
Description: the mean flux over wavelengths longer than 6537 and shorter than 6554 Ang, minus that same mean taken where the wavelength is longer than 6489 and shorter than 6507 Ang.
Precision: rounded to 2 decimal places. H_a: 2.51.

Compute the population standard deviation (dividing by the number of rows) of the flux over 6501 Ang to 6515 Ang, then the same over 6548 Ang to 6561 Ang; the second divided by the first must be 0.64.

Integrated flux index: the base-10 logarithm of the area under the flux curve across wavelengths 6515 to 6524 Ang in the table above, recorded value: 2.5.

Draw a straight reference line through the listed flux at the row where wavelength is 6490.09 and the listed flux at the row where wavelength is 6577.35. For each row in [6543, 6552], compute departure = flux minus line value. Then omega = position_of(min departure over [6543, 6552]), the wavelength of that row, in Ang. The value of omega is 6550.14 Ang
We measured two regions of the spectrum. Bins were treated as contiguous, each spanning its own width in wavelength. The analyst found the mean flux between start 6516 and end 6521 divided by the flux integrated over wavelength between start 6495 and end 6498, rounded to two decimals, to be 0.40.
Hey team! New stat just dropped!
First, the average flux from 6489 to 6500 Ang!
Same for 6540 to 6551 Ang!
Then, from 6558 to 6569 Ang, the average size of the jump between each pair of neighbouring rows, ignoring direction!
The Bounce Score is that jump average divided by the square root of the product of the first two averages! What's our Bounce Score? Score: 0.065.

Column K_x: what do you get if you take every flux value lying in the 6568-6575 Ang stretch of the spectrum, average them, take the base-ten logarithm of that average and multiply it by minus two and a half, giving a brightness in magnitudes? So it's -3.76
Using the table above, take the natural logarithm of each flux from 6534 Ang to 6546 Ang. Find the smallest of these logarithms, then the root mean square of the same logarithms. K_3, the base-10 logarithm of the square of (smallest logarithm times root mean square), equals 2.18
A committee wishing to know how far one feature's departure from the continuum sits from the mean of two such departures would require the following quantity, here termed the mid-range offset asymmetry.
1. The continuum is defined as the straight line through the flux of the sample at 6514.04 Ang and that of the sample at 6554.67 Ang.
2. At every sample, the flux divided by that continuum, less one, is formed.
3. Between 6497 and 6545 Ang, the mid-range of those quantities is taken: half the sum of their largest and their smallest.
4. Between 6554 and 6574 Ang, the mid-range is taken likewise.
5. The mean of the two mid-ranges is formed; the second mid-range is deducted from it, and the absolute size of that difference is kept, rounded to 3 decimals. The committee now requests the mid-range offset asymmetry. 0.040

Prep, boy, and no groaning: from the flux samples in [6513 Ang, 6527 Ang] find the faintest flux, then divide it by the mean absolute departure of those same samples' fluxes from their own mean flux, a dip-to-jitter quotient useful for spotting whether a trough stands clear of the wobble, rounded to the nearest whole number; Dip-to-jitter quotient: 82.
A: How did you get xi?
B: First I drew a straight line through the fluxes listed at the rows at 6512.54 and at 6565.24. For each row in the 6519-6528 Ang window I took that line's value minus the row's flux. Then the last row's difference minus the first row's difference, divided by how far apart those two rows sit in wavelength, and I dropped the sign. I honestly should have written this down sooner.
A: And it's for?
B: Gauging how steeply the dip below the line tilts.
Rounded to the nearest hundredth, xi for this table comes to 0.09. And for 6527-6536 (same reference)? 0.18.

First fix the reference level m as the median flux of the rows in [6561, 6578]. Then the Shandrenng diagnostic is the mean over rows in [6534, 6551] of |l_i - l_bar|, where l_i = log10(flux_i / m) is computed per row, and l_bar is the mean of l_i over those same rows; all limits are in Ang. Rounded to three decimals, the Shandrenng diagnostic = 0.012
